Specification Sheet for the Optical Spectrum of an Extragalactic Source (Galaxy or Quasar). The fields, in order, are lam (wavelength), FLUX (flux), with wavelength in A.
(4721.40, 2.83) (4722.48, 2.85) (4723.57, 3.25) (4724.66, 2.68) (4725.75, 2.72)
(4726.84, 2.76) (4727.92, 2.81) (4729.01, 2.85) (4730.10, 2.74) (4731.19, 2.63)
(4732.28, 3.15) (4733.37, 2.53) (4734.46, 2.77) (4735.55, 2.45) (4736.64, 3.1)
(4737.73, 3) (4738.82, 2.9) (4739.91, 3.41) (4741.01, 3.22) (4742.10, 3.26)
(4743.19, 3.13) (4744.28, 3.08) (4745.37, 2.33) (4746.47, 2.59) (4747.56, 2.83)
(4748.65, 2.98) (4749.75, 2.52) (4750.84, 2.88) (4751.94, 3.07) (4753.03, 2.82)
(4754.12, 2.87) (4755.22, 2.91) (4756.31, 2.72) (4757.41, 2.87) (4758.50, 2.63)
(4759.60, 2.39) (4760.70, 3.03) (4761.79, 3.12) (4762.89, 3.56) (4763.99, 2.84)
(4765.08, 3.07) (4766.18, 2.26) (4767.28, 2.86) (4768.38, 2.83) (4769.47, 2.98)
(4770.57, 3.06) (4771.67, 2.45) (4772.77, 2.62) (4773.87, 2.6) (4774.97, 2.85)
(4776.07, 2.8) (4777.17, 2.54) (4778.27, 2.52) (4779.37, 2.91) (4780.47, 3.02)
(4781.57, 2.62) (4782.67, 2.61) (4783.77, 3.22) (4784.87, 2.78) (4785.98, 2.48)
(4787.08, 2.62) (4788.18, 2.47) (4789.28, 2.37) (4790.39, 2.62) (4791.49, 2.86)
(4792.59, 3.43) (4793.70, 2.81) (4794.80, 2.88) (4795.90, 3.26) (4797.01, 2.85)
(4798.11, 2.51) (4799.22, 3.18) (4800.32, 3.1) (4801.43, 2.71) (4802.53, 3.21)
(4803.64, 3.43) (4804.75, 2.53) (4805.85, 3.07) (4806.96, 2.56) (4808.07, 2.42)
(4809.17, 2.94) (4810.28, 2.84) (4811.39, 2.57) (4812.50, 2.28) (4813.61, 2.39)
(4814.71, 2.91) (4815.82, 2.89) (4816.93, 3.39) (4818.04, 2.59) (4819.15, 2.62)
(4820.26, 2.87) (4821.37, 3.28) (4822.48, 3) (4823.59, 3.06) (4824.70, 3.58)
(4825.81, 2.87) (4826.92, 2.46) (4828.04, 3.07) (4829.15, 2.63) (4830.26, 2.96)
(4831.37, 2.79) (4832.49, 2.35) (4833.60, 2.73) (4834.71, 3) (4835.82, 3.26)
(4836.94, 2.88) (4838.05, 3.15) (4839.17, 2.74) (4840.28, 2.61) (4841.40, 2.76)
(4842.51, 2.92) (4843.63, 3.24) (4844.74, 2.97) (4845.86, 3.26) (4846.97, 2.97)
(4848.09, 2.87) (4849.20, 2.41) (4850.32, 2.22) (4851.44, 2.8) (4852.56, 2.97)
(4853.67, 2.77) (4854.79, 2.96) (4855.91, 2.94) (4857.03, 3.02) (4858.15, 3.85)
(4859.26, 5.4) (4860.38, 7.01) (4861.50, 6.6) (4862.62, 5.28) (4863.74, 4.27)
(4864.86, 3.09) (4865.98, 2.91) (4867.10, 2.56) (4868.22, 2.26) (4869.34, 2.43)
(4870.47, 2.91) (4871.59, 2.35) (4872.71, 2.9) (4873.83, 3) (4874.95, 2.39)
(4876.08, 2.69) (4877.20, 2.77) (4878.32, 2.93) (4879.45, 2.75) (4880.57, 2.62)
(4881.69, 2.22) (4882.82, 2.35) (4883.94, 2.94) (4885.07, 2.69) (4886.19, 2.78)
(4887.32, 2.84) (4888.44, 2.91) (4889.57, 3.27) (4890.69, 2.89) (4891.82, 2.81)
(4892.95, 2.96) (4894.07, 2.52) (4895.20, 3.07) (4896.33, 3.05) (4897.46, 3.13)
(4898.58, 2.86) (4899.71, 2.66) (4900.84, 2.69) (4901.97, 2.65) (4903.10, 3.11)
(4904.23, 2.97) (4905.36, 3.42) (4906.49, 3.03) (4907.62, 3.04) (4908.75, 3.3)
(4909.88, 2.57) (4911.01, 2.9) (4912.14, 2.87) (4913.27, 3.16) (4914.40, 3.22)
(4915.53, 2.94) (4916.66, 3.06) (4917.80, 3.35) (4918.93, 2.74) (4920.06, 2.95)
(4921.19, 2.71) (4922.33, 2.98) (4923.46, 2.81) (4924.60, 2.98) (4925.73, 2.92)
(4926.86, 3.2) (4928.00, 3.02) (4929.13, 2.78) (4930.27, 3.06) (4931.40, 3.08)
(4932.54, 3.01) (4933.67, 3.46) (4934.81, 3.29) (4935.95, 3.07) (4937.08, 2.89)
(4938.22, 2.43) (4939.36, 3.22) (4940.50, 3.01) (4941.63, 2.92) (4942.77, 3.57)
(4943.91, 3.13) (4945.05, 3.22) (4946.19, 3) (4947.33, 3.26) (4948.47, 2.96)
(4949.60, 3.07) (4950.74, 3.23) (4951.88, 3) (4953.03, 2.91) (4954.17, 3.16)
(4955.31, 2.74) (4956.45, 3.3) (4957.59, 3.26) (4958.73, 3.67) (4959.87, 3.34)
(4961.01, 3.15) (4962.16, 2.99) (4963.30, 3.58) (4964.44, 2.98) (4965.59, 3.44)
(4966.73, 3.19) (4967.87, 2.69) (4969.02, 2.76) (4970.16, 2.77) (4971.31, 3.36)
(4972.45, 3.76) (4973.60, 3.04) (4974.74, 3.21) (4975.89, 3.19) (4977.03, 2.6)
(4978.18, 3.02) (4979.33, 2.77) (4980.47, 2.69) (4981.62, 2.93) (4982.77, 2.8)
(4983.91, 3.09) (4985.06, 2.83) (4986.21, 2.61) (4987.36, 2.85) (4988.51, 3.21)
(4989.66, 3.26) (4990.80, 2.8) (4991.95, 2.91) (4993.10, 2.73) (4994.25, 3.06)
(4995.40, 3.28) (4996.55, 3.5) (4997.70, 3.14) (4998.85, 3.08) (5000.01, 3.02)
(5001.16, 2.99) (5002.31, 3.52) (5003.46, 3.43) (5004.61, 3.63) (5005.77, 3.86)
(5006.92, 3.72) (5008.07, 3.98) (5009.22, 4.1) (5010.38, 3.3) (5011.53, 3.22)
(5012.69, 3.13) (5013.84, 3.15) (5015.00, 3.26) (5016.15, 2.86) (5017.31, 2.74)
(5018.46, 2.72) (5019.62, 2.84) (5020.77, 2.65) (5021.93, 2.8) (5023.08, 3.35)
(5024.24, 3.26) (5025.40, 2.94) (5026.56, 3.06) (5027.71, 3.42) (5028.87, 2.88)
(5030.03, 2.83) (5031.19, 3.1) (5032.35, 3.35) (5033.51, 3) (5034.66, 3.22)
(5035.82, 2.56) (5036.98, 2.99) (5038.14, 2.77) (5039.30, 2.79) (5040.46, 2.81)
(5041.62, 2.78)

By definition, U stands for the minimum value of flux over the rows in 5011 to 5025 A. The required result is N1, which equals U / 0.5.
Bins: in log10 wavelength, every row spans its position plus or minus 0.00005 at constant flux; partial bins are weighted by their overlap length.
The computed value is 5.3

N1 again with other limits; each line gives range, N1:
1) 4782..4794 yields 4.7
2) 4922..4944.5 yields 4.9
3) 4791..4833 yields 4.6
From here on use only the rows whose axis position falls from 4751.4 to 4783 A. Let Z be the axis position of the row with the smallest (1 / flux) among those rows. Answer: 4762.89 A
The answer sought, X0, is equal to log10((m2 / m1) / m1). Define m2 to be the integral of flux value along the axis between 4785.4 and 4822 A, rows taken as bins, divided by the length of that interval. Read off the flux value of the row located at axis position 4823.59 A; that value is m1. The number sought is -0.52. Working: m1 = 3.06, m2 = 2.82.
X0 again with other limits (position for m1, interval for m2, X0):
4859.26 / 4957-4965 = -0.95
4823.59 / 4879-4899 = -0.52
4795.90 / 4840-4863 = -0.48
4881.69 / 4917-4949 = -0.21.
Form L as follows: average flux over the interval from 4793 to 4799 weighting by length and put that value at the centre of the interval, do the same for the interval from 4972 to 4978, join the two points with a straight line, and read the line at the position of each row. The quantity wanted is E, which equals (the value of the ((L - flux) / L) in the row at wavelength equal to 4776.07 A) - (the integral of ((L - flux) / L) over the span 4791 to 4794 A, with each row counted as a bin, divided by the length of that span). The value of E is 0.1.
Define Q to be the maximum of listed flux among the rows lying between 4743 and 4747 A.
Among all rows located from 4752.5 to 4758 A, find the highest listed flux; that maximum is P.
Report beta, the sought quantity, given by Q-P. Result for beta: 0.22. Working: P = 2.91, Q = 3.13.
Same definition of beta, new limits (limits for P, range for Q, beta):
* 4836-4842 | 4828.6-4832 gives -0.19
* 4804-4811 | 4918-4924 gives -0.09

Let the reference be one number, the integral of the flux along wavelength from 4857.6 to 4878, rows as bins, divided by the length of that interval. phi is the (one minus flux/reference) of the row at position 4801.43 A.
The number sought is 0.244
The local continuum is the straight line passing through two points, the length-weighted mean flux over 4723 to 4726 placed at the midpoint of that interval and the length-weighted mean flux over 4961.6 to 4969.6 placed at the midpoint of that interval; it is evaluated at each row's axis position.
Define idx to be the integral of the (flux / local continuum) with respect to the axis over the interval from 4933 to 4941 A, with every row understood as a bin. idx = 8.0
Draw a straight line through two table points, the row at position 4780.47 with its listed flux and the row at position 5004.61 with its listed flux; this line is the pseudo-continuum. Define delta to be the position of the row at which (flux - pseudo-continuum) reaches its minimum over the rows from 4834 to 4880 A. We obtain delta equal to 4868.22 A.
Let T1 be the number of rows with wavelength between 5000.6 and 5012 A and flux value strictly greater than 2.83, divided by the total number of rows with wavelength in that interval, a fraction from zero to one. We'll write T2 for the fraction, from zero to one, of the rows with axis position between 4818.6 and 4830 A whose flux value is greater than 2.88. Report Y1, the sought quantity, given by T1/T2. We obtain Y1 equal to 2.0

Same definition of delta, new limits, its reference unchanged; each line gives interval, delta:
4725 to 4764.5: 4745.37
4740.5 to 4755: 4745.37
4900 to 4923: 4909.88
